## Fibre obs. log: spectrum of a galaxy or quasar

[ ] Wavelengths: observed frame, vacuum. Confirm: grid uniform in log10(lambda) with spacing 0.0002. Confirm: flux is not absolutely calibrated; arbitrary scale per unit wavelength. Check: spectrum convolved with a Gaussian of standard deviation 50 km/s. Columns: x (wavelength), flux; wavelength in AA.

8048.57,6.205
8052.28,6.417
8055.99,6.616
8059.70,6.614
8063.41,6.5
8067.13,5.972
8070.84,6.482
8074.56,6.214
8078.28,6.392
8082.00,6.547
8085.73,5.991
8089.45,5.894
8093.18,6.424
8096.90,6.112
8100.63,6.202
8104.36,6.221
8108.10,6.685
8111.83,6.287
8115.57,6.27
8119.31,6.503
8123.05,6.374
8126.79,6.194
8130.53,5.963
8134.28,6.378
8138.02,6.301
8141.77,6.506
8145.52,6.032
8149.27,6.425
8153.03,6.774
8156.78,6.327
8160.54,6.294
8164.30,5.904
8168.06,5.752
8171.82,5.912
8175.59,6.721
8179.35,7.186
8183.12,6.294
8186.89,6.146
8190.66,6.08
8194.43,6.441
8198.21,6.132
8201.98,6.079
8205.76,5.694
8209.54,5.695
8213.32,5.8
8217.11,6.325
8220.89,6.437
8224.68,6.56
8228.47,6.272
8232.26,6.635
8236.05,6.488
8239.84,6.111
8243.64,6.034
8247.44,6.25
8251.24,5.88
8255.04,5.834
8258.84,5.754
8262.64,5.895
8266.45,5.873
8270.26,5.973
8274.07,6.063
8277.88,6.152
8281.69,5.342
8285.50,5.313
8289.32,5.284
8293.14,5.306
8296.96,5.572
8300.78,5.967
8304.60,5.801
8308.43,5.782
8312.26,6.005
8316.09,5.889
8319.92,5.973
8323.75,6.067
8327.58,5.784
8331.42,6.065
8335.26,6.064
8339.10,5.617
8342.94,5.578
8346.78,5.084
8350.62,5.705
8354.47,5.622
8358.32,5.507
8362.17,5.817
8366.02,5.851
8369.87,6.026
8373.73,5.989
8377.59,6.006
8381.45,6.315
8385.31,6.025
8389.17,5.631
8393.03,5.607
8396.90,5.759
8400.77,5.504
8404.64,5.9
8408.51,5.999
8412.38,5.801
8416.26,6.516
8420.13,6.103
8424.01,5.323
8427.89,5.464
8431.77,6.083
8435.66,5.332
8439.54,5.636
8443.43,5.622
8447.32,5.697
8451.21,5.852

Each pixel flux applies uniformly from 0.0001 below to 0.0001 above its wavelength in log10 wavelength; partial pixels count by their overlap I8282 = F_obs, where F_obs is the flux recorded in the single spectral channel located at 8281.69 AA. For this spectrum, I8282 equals 5.342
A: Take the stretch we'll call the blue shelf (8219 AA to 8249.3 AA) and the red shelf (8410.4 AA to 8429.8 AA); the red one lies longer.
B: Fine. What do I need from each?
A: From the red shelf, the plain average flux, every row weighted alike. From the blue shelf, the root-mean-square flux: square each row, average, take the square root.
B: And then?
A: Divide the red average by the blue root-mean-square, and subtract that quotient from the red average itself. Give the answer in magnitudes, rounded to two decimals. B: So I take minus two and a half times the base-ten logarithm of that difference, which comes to -1.73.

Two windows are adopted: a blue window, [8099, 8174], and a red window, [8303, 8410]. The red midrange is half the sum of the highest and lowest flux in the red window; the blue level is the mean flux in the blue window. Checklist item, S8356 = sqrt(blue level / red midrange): 1.05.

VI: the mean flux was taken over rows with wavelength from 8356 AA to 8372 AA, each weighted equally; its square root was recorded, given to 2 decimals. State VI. 2.41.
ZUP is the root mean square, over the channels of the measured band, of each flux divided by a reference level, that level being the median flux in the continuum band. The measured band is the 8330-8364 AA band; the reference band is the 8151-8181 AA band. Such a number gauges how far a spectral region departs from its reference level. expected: 0.90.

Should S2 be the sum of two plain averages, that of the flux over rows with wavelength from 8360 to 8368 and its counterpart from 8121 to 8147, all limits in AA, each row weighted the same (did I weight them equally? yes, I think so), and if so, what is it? 12.1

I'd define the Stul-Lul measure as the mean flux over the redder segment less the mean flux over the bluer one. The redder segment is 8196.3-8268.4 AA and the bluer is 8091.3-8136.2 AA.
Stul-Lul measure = -0.21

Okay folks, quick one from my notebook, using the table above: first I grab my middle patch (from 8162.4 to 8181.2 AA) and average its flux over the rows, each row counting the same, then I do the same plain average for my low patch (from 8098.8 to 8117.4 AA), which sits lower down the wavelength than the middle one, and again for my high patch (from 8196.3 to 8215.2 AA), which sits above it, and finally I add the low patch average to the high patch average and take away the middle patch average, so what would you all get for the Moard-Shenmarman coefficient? 5.92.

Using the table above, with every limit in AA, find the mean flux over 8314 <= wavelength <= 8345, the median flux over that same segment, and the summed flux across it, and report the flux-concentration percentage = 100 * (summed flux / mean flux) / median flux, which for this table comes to 135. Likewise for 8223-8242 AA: 77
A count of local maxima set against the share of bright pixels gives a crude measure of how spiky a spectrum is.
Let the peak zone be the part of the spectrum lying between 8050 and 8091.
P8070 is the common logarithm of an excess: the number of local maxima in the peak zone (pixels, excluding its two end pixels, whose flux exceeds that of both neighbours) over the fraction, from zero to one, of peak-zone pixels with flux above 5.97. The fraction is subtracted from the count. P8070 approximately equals 0.32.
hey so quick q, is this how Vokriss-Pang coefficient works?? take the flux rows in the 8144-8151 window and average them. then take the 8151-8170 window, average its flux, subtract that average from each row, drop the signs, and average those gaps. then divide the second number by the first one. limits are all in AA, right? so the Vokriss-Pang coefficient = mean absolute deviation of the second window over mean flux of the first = 0.049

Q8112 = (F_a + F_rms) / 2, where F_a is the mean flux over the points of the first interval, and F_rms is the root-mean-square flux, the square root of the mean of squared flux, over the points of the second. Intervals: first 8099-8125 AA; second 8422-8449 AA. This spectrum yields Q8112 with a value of 5.98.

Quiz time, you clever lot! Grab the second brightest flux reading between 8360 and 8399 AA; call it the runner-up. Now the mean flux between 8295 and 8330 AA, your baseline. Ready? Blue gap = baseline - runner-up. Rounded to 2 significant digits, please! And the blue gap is -0.15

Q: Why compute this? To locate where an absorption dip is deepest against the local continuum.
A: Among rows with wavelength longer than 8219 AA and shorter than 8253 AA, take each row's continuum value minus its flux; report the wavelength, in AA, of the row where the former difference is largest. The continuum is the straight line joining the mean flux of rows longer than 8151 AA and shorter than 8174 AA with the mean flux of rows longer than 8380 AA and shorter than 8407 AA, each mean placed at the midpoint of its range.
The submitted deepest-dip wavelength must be 8251.24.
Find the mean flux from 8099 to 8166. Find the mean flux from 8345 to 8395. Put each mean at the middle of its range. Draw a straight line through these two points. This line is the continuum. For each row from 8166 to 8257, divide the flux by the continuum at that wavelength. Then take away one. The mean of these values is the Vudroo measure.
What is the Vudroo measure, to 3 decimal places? 0.010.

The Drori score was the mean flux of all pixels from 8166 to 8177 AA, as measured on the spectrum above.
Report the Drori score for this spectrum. 6.1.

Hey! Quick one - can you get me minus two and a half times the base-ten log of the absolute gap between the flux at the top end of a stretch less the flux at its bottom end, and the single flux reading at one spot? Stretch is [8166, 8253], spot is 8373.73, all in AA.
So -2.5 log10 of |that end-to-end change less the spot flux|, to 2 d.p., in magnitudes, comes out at -1.92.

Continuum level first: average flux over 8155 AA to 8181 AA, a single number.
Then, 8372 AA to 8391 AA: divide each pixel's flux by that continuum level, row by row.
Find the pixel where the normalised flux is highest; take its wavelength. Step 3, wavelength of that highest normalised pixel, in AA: 8381.45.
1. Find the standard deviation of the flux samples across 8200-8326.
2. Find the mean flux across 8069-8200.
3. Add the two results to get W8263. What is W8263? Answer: 6.64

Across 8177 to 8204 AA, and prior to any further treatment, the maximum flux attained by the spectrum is 7.186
